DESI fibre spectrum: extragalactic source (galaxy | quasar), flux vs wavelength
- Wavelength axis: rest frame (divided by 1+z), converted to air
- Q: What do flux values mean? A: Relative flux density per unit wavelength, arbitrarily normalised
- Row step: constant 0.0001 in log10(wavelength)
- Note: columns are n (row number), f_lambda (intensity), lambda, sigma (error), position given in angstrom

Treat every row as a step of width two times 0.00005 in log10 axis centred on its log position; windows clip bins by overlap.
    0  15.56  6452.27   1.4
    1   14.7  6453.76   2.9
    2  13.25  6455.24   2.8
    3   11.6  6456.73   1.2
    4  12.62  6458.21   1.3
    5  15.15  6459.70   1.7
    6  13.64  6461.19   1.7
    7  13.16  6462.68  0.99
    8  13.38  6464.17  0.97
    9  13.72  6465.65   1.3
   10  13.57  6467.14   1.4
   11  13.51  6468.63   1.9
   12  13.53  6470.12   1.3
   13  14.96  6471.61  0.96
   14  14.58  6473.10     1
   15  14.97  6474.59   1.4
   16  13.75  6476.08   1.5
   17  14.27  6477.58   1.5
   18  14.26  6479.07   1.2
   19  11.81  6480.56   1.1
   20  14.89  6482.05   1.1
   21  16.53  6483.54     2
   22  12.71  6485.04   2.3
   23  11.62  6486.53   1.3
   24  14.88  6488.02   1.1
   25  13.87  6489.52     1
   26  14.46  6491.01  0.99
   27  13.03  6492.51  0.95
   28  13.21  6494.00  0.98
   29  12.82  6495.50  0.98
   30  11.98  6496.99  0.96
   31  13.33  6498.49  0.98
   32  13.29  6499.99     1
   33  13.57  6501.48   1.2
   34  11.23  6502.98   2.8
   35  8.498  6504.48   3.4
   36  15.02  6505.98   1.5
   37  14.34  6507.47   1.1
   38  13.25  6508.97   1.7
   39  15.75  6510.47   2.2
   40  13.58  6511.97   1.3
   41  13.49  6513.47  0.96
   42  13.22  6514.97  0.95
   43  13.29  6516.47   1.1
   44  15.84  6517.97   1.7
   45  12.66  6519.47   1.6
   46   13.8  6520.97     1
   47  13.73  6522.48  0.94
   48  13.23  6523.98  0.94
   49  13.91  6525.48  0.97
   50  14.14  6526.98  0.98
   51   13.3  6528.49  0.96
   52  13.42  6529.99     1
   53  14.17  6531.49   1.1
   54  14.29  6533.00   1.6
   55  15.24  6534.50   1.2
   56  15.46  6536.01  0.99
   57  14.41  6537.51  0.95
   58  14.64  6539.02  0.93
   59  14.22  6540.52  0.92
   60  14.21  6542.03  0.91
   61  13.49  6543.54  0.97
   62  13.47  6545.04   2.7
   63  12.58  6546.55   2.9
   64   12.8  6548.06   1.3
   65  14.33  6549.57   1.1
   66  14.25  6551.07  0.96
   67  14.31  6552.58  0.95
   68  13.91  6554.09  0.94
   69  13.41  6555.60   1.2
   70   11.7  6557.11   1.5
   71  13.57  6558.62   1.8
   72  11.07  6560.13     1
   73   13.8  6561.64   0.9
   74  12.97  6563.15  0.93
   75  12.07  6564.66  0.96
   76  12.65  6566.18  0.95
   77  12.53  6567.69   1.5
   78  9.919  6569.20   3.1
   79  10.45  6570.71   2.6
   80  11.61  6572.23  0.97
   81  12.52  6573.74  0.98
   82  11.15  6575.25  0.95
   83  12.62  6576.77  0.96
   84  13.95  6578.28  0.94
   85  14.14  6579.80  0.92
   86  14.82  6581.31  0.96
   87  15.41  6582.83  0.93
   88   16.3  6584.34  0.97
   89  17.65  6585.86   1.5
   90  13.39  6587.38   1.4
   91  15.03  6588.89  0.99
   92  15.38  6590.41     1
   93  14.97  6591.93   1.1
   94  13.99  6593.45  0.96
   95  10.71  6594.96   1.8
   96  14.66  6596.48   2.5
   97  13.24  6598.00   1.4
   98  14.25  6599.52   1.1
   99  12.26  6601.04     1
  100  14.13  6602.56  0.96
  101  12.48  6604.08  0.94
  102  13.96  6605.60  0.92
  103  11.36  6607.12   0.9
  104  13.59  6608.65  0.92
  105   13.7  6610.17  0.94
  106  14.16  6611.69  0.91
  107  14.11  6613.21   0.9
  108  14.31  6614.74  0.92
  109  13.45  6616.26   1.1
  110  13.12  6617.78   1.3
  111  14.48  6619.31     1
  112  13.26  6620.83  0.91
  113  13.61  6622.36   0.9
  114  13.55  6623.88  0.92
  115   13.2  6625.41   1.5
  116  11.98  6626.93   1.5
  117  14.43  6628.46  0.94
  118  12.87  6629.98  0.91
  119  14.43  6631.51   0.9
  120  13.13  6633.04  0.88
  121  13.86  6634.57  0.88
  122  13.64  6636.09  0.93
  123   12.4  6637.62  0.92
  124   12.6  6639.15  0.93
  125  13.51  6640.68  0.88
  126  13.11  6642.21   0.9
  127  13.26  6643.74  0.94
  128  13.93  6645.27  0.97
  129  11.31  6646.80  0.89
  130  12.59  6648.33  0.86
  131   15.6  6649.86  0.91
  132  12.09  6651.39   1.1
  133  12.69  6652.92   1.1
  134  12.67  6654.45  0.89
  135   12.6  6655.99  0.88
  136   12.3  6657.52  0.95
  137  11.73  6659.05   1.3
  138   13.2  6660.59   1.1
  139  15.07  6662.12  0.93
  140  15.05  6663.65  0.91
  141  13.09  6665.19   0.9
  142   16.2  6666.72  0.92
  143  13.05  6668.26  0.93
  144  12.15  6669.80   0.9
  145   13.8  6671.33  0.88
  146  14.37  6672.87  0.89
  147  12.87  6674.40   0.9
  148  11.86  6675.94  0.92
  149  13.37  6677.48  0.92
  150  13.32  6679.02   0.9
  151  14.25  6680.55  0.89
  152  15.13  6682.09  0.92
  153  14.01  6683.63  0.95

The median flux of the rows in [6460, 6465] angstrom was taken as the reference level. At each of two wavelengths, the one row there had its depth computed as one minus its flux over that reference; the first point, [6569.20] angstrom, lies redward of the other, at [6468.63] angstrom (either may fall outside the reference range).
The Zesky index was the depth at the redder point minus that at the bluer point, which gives 0.268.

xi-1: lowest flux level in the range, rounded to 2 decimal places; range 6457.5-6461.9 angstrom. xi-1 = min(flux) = 12.62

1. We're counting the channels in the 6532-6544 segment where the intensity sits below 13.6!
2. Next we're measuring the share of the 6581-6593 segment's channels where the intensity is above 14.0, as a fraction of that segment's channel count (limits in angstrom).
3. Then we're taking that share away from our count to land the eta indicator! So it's 0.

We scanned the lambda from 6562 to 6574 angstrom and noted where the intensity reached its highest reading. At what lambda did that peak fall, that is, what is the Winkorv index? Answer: 6563.15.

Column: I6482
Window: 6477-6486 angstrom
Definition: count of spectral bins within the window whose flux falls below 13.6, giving 2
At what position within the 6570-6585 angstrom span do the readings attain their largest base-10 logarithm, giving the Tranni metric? 6584.34 angstrom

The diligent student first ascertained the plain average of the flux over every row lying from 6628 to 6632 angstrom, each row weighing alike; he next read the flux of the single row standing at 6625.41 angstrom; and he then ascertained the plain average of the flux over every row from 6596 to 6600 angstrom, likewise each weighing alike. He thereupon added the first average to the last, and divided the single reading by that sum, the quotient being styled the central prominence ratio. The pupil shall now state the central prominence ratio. 0.47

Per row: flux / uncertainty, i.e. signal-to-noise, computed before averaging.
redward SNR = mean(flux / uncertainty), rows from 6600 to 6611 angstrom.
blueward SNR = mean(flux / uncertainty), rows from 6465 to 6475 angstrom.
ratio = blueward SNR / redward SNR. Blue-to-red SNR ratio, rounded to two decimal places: 0.81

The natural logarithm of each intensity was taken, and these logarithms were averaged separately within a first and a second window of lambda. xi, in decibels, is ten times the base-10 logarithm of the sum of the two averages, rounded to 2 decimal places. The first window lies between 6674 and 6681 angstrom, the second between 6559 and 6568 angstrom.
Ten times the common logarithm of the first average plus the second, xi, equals 7.07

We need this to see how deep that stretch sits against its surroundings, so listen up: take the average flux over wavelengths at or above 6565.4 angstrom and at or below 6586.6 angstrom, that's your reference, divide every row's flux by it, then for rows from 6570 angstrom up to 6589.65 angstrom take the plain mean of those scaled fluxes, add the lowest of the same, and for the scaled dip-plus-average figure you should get 1.83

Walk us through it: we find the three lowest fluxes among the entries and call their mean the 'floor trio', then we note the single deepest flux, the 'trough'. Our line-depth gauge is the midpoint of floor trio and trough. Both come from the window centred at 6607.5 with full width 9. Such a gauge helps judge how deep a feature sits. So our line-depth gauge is 11.9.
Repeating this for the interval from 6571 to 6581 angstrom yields 11.5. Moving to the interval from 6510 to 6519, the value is 13.3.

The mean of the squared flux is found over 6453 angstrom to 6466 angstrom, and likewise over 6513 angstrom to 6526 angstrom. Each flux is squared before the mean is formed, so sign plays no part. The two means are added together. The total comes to 370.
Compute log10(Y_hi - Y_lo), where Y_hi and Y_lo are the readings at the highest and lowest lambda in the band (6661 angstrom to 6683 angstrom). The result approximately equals -1.2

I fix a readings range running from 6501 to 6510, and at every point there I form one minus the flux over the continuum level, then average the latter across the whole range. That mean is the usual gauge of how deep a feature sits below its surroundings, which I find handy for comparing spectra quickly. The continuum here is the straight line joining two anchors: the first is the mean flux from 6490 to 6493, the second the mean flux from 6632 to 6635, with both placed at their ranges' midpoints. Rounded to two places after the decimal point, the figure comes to 0.08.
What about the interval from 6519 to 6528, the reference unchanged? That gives 0.01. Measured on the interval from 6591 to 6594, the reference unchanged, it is -0.07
